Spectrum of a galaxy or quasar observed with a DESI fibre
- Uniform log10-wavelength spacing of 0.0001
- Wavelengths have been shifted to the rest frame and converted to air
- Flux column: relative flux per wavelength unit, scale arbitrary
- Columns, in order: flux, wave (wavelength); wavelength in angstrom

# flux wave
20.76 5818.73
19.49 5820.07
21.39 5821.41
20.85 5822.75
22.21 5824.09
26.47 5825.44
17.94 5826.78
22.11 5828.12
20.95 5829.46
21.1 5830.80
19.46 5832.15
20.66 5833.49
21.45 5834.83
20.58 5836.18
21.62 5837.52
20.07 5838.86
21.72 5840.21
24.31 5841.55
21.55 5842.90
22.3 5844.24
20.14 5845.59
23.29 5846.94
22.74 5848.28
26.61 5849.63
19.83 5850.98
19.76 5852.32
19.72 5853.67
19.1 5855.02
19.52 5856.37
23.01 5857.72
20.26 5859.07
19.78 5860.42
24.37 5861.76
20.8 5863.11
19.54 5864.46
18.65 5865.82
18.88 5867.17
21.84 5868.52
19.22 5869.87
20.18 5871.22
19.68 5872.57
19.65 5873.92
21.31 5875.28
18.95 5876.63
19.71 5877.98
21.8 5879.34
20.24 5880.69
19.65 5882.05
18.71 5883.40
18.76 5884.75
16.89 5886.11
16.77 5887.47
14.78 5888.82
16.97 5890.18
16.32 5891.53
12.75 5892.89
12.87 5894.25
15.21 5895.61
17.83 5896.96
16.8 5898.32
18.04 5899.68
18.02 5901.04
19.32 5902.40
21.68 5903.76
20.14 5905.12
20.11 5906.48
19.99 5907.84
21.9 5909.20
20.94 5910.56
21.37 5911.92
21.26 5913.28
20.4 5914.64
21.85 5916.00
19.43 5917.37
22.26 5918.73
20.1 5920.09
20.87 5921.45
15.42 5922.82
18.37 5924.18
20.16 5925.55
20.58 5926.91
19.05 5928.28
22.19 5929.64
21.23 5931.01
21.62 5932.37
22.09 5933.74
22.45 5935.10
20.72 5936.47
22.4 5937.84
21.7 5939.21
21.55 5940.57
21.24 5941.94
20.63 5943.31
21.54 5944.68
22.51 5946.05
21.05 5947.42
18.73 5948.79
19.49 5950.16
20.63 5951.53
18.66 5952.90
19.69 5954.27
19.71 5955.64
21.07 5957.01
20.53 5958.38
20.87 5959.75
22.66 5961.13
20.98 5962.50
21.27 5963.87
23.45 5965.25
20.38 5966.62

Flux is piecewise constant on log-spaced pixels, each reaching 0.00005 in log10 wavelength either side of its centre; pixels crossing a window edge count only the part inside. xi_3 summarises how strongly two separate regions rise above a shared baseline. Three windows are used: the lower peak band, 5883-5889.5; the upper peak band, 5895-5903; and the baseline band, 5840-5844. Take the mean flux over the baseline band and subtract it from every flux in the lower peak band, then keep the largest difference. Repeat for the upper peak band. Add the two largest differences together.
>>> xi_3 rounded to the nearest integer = -7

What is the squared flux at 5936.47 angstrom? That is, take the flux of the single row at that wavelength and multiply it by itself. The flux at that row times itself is 429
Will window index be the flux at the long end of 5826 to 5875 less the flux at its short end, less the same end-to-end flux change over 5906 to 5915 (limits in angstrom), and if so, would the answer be 1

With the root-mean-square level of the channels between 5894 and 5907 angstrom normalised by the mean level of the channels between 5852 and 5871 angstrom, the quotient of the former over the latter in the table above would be 0.89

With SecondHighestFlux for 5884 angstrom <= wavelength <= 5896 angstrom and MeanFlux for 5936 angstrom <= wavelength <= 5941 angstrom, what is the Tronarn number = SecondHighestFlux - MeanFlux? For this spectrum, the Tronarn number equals -5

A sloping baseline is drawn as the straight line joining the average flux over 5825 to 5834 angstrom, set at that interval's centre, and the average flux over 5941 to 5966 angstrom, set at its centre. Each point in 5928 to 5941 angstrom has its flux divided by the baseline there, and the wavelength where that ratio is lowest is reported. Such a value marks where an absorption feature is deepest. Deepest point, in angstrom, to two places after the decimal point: 5928.28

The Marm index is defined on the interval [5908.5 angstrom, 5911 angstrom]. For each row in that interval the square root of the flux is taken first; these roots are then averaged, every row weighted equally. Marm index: 4.63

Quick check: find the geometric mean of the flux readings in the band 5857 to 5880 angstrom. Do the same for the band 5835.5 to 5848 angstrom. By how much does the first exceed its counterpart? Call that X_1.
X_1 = -1.3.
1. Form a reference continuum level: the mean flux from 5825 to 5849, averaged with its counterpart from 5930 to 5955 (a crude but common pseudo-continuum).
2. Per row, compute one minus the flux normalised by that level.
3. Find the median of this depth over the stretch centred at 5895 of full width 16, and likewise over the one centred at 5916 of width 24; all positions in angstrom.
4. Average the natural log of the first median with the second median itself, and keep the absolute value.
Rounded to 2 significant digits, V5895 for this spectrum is 0.76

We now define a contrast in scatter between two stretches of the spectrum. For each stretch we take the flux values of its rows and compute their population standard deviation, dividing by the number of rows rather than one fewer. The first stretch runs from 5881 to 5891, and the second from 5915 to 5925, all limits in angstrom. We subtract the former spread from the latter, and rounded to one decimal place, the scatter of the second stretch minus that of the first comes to 0.6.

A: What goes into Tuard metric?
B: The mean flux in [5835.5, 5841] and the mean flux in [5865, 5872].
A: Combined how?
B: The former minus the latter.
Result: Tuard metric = 1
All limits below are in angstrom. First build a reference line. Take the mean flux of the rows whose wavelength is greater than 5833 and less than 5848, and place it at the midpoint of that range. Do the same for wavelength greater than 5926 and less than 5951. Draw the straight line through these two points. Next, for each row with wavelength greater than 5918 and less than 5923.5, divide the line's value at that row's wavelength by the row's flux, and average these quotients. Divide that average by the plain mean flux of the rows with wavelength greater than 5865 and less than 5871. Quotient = 0.056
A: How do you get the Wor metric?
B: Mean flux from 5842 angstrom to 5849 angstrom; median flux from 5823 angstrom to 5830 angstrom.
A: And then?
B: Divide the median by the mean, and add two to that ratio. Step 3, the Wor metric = 3.00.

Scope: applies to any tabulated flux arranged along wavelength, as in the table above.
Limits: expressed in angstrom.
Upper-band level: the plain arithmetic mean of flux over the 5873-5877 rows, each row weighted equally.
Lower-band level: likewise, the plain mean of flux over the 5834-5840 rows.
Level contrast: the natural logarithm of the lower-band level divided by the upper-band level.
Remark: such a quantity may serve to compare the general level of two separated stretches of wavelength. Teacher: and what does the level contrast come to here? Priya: 0.047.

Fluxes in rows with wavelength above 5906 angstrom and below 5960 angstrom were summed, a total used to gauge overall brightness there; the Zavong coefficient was 826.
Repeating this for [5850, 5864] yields 206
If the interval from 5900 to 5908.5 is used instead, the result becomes 119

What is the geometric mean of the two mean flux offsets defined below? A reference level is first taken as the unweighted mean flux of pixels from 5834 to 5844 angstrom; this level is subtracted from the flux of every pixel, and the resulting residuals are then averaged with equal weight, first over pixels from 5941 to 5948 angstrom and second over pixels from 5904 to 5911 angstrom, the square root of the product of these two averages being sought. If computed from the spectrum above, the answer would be 0.5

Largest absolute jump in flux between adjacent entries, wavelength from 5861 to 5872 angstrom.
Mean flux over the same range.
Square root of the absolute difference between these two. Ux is 4.11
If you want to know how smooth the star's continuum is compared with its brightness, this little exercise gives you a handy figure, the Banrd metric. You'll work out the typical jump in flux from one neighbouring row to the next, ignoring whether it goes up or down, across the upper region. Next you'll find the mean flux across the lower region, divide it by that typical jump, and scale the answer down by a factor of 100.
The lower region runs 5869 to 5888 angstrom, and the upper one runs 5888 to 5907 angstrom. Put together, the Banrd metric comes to 0.13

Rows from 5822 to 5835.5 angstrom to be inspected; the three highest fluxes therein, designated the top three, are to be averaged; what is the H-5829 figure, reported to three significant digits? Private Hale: 23.6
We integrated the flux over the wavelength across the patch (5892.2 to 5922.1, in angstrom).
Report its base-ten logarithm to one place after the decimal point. 2.8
